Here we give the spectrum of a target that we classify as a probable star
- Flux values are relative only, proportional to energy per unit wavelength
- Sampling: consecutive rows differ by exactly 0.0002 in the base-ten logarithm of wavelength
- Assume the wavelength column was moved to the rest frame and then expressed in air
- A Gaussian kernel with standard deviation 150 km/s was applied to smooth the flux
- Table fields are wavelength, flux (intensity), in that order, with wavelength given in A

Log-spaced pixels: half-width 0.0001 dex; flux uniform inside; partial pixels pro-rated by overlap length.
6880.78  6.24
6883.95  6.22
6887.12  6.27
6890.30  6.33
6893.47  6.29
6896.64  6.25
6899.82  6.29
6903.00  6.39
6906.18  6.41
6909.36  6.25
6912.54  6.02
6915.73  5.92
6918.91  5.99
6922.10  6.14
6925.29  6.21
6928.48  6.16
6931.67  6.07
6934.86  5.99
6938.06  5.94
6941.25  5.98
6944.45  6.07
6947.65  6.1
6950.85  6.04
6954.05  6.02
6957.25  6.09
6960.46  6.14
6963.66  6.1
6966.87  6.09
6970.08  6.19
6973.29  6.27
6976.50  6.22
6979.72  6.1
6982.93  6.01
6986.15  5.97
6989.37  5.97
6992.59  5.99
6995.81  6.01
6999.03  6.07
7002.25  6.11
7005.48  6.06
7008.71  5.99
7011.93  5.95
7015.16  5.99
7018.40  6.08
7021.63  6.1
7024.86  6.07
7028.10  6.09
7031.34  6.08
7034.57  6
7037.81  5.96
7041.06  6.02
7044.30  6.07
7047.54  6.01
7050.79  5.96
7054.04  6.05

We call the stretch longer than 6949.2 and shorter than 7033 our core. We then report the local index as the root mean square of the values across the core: 6.07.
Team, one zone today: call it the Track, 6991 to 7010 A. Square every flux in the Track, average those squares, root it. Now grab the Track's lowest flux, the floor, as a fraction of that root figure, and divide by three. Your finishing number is 0.331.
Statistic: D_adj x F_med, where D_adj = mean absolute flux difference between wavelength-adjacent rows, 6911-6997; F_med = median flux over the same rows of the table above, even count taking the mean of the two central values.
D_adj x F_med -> 0.37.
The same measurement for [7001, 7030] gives 0.27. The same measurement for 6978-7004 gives 0.23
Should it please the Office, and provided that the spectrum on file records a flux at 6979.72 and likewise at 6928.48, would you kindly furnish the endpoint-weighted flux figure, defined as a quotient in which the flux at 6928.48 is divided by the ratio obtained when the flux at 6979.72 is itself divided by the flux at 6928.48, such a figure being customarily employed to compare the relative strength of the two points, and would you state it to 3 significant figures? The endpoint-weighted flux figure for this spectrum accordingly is 6.22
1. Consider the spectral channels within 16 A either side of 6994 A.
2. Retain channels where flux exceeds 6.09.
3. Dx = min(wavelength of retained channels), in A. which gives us 6979.72 A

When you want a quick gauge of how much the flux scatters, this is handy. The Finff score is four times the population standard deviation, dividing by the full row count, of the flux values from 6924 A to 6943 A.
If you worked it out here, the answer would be 0.39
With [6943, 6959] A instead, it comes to 0.12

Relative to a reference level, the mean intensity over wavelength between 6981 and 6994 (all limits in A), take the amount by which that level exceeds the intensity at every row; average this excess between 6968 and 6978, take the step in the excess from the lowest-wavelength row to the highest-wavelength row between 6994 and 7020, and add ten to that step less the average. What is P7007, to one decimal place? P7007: 10.2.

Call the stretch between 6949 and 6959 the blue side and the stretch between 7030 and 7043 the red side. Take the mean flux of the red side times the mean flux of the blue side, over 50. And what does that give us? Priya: 0.728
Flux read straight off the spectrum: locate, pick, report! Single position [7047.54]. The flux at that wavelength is 6.01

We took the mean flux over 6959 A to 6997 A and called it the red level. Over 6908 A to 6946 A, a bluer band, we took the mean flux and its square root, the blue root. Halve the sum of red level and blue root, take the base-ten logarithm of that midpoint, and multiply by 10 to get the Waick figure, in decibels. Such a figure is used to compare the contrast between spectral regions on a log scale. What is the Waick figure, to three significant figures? 6.31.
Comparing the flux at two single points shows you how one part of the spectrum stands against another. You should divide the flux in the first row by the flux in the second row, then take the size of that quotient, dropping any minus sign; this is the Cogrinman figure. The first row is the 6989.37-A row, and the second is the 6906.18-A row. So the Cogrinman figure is 0.93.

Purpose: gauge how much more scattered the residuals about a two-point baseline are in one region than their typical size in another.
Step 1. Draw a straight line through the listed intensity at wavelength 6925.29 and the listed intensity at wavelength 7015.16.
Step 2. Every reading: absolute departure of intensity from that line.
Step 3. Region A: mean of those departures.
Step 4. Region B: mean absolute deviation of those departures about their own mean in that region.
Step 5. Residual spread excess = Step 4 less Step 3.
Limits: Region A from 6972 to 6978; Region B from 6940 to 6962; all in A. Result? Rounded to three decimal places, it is -0.112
